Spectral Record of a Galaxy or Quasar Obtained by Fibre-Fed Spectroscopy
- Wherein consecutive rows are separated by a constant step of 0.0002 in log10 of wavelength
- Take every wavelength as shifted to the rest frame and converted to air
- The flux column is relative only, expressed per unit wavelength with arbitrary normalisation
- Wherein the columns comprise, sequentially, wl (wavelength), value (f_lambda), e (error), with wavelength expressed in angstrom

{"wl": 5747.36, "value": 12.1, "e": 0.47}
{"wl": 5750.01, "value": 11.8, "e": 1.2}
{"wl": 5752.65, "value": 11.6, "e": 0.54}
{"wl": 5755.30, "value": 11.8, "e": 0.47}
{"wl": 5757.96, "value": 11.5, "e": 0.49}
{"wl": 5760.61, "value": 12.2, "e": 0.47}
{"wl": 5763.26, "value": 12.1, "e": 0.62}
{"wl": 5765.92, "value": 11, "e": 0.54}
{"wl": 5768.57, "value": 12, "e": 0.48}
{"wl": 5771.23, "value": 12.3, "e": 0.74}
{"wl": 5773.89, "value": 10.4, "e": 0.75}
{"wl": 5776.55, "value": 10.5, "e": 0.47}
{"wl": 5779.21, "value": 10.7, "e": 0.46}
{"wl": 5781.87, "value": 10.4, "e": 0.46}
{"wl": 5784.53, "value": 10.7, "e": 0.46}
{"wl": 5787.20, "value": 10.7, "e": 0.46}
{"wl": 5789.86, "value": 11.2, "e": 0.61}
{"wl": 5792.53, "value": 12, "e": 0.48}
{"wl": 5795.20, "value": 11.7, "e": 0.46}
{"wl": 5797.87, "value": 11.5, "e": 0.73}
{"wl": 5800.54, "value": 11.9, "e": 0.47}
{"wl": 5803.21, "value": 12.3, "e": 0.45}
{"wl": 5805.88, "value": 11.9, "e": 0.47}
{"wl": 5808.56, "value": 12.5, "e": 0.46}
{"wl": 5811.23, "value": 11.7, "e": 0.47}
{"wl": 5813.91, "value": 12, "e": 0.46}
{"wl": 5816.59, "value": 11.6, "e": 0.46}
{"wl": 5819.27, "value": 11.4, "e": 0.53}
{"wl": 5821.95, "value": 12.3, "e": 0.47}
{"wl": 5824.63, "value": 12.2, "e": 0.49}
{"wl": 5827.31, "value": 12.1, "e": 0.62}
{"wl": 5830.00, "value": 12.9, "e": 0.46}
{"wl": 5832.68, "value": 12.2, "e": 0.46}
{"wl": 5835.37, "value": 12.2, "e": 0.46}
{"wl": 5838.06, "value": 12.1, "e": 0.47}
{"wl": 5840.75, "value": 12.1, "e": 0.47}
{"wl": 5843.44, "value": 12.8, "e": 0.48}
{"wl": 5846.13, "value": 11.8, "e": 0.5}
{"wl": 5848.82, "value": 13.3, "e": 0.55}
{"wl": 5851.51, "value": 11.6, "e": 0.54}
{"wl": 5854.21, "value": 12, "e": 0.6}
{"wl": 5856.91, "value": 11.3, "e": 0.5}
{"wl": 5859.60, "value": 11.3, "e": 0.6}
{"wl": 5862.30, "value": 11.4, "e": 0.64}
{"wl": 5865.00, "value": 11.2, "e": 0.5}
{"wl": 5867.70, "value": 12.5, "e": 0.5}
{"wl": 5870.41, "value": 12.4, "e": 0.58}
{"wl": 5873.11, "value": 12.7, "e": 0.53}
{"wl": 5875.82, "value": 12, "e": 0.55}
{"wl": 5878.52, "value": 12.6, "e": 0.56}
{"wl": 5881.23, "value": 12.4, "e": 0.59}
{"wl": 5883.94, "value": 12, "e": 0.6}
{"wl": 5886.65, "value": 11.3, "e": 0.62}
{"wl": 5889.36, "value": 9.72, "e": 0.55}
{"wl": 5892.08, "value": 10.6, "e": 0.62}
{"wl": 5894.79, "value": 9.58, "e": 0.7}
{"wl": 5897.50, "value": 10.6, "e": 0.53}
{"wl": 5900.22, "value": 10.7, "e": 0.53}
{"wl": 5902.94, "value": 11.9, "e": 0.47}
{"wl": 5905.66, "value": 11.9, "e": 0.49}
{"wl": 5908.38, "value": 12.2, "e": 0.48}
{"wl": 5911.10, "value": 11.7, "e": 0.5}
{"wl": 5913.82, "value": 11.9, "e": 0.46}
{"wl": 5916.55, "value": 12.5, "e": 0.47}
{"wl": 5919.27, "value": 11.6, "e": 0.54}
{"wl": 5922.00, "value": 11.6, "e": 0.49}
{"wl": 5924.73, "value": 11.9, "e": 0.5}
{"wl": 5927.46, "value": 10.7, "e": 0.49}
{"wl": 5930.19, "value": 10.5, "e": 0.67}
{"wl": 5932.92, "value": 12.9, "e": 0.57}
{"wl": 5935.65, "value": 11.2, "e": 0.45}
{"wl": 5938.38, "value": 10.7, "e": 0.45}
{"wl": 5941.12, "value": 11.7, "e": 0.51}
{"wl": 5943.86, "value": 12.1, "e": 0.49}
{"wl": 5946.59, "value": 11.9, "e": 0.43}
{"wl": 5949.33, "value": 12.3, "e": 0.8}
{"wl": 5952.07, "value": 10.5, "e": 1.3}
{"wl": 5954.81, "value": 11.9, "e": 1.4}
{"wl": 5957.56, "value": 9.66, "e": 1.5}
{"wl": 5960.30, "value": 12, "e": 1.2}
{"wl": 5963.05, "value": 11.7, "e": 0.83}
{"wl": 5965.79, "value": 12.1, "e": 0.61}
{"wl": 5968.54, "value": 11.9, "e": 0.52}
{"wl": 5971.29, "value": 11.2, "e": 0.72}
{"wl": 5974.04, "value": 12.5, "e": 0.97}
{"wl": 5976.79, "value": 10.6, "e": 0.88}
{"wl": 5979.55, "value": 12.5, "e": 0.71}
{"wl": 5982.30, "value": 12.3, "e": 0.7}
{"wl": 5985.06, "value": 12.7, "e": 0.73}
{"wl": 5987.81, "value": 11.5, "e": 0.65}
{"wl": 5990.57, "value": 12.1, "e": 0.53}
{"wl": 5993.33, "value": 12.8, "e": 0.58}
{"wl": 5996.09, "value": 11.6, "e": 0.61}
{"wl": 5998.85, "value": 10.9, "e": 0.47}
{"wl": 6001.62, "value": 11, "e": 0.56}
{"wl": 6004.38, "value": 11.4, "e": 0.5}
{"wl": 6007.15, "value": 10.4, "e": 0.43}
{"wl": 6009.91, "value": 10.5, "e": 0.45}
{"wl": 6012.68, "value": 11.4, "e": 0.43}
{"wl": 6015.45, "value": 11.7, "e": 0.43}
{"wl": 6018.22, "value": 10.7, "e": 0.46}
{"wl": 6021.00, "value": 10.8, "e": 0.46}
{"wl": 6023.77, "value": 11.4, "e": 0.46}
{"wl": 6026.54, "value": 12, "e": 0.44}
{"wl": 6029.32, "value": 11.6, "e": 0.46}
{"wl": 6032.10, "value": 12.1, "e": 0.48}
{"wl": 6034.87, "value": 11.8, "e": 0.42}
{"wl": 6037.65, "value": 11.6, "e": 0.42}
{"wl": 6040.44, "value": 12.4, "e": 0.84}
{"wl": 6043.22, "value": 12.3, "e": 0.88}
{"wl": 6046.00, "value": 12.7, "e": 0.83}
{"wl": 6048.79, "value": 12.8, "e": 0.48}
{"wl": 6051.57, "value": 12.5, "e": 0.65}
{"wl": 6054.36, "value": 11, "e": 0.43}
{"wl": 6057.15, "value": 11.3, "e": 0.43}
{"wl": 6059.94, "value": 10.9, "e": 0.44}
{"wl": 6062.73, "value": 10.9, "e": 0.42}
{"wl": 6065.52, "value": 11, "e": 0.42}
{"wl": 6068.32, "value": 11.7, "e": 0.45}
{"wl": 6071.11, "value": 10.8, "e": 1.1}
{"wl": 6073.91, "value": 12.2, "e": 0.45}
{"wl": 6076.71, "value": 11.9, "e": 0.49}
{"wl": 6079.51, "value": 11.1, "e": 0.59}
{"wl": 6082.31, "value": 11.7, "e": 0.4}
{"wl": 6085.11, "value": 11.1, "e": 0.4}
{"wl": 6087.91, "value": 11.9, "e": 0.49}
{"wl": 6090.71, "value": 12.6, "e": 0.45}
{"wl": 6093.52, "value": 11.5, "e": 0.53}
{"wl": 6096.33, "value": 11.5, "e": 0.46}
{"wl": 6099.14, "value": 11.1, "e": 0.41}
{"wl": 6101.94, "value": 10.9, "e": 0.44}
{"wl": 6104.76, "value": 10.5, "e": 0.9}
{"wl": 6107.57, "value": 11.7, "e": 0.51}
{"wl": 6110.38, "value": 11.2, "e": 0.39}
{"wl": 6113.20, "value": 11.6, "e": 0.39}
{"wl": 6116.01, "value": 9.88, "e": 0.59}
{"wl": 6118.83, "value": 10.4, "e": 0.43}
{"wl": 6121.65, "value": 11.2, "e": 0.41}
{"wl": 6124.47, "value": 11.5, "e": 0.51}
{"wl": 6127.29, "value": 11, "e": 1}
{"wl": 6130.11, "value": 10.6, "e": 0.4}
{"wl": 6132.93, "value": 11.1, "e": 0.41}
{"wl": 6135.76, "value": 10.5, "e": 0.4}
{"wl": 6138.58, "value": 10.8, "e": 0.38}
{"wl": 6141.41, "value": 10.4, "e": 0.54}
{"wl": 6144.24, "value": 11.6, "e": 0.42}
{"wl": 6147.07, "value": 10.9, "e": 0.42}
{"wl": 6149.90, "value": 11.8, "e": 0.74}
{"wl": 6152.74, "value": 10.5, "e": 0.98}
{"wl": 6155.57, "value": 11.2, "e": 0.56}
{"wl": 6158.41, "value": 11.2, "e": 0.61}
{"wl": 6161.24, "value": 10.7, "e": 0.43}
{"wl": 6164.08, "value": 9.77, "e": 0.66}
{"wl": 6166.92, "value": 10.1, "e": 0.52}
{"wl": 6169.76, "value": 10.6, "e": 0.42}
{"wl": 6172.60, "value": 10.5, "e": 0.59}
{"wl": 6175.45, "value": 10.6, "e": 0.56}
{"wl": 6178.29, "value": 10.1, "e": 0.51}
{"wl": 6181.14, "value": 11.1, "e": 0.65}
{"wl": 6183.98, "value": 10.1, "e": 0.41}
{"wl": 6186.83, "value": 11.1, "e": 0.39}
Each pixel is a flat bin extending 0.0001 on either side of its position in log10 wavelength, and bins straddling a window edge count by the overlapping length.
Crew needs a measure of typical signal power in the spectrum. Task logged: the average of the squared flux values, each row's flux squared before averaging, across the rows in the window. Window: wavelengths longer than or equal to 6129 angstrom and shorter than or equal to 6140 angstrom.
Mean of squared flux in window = 116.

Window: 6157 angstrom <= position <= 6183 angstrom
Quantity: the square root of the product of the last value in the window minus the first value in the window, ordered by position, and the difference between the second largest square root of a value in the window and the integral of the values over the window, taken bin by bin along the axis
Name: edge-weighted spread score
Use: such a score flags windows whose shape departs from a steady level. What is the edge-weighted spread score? 5.2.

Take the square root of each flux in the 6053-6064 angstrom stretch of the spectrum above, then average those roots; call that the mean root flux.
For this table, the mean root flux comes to 3.32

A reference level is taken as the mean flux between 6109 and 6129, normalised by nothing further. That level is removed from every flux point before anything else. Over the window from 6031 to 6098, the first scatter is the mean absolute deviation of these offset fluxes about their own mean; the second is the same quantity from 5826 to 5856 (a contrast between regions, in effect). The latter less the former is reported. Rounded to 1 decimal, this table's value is -0.1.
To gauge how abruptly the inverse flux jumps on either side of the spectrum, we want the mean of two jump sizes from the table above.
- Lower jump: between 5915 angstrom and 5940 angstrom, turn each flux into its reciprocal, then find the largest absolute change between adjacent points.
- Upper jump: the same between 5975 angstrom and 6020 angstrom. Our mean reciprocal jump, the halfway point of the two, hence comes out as 0.016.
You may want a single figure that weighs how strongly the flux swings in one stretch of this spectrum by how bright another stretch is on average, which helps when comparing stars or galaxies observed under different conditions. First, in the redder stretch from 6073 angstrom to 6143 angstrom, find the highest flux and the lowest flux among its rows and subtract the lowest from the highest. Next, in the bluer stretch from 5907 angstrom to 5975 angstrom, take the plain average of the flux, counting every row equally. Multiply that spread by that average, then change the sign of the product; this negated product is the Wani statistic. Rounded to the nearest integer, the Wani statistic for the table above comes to -32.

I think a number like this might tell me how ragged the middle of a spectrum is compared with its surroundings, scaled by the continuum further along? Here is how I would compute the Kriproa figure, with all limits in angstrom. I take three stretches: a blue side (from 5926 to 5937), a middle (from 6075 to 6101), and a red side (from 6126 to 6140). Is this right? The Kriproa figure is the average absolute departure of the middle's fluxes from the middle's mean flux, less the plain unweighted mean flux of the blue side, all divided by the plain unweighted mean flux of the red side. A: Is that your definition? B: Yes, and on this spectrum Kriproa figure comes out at -1.01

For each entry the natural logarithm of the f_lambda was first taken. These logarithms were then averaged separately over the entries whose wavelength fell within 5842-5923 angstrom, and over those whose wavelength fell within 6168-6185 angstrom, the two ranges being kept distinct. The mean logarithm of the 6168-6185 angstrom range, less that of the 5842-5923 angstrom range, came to -0.11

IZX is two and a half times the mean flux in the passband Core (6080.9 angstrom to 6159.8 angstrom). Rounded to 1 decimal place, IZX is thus 27.8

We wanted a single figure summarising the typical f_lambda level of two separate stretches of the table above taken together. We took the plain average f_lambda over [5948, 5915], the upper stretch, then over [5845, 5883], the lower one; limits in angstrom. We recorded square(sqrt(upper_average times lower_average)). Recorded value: 140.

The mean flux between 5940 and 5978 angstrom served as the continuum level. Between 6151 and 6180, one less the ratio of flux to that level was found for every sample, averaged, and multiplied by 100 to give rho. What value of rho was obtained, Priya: 9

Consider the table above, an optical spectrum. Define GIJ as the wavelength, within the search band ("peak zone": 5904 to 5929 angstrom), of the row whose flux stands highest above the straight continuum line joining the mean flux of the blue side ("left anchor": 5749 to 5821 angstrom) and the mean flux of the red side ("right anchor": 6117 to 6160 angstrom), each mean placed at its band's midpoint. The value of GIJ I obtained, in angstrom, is 5916.55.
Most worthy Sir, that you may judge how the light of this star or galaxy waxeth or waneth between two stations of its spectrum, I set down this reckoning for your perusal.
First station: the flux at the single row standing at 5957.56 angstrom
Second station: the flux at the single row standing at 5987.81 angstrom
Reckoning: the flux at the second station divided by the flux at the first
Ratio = 1.2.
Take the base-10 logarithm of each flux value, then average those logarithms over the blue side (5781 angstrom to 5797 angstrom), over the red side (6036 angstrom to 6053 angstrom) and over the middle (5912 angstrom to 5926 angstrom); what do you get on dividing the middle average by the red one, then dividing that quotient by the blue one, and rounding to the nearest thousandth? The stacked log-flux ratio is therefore 0.941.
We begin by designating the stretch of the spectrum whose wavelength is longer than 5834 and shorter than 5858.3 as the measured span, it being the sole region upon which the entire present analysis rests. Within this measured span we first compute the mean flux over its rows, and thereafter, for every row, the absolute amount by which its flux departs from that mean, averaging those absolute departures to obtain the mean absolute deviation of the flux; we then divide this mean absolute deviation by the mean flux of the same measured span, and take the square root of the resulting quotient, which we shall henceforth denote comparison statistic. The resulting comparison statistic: 0.187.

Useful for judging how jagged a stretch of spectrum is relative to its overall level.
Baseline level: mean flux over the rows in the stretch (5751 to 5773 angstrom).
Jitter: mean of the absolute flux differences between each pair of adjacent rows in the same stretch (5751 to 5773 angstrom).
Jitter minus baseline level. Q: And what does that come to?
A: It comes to -11.3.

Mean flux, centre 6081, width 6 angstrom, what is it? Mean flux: 11.4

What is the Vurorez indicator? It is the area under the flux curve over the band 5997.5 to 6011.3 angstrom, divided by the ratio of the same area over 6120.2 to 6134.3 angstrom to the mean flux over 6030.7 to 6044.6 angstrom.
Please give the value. 11.5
